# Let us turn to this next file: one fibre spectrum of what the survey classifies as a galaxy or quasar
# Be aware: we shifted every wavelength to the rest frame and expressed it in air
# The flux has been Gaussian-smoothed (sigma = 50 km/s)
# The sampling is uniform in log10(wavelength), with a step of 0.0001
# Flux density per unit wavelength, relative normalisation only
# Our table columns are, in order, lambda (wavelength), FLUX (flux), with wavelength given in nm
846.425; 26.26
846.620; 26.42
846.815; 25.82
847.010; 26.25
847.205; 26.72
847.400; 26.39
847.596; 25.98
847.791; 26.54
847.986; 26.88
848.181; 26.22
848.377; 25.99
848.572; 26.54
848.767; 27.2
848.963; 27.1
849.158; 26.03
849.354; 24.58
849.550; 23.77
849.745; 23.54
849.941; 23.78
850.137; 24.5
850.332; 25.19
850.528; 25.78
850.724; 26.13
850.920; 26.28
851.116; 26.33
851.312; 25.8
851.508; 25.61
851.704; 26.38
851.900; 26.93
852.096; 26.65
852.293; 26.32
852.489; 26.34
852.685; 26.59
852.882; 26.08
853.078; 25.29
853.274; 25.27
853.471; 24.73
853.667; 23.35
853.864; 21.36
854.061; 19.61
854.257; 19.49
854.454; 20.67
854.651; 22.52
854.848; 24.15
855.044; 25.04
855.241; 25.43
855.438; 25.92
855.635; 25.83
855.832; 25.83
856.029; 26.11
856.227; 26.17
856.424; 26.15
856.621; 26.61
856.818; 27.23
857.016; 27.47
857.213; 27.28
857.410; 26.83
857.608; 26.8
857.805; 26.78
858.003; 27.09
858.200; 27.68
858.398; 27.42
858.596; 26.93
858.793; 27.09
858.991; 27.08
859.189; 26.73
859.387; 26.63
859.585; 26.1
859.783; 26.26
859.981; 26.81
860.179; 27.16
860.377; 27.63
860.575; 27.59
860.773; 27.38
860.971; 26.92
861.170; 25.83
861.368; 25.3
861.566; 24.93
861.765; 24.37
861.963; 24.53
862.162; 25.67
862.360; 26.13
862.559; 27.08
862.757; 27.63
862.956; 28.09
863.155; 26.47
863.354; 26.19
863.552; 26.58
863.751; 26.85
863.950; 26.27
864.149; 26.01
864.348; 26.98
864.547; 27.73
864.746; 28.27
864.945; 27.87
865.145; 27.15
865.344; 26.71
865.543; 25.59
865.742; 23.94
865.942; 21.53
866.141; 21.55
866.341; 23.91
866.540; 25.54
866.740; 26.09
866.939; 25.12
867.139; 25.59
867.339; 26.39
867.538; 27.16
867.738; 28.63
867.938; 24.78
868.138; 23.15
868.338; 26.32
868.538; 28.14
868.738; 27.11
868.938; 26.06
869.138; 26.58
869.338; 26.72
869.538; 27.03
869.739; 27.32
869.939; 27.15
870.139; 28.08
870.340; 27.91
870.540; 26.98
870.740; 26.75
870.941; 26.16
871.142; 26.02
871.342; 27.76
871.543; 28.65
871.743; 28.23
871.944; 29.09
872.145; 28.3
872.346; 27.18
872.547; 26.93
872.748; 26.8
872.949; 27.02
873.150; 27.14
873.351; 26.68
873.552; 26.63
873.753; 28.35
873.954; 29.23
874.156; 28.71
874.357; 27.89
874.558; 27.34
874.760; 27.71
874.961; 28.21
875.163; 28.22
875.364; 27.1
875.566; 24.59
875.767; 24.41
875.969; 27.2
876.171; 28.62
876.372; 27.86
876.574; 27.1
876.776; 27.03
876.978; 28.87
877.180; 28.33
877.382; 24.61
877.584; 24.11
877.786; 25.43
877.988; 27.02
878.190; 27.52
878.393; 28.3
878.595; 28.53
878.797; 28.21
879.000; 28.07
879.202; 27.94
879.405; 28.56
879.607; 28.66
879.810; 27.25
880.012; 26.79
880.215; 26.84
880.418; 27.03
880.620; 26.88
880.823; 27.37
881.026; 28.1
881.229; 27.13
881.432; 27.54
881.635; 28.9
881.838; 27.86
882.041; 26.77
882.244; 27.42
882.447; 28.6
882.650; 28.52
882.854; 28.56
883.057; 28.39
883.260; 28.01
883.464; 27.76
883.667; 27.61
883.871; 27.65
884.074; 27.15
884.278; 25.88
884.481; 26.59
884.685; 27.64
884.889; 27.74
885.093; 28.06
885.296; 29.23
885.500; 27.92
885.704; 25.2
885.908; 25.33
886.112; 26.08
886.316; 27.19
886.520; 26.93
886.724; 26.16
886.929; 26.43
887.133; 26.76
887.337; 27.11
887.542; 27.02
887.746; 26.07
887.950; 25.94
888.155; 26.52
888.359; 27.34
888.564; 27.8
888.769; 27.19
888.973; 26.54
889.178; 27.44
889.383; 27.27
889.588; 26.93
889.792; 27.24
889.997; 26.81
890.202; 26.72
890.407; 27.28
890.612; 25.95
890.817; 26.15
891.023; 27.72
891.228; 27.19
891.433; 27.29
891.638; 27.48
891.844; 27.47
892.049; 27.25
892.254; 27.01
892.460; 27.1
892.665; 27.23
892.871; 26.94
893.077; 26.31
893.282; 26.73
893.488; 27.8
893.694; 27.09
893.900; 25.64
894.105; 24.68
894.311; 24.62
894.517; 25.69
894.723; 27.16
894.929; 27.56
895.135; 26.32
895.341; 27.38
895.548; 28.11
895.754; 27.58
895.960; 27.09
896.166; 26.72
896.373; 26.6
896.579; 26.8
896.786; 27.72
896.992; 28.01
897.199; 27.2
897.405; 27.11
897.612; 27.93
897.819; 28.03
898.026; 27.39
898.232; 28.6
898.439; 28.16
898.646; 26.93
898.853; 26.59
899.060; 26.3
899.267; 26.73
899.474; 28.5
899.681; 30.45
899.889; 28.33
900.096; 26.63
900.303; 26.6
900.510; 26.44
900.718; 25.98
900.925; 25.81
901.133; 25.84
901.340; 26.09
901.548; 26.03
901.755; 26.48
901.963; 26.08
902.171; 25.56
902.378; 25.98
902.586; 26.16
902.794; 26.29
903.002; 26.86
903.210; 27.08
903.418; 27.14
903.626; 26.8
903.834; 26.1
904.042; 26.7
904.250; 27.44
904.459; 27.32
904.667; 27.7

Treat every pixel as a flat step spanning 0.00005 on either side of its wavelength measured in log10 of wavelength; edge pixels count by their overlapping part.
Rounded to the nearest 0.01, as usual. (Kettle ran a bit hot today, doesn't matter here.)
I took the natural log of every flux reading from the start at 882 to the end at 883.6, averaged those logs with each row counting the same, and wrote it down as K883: 3.33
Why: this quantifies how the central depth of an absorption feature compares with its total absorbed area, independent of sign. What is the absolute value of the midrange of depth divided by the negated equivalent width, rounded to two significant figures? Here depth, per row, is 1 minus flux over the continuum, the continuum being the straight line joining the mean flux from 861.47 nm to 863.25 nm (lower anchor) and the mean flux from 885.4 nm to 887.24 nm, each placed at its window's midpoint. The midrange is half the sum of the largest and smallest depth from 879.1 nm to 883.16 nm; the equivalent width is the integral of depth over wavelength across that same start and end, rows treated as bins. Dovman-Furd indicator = 0.26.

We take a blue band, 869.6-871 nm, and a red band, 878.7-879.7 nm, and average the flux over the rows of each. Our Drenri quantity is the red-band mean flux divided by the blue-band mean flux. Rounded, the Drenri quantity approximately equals 1.04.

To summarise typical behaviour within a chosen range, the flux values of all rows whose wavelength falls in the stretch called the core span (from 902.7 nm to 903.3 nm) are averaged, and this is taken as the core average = 26.7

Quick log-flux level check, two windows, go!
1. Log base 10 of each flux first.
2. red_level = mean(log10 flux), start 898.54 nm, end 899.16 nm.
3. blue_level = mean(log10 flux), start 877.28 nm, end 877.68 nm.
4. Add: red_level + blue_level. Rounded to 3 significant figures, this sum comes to 2.81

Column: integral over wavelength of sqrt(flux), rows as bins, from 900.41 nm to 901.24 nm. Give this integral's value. 4.23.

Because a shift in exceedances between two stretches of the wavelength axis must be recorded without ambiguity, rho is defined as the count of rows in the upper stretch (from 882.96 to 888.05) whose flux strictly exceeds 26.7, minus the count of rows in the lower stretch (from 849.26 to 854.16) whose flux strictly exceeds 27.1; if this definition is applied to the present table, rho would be 16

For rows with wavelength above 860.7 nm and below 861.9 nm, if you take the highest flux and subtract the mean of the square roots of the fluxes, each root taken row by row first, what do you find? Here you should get 22.3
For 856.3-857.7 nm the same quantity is 22.3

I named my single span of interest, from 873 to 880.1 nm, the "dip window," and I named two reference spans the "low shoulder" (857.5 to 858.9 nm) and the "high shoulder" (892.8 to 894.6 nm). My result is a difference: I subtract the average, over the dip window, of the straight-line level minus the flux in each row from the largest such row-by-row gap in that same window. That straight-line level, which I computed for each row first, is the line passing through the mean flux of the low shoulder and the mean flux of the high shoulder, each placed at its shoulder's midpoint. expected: 3.2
